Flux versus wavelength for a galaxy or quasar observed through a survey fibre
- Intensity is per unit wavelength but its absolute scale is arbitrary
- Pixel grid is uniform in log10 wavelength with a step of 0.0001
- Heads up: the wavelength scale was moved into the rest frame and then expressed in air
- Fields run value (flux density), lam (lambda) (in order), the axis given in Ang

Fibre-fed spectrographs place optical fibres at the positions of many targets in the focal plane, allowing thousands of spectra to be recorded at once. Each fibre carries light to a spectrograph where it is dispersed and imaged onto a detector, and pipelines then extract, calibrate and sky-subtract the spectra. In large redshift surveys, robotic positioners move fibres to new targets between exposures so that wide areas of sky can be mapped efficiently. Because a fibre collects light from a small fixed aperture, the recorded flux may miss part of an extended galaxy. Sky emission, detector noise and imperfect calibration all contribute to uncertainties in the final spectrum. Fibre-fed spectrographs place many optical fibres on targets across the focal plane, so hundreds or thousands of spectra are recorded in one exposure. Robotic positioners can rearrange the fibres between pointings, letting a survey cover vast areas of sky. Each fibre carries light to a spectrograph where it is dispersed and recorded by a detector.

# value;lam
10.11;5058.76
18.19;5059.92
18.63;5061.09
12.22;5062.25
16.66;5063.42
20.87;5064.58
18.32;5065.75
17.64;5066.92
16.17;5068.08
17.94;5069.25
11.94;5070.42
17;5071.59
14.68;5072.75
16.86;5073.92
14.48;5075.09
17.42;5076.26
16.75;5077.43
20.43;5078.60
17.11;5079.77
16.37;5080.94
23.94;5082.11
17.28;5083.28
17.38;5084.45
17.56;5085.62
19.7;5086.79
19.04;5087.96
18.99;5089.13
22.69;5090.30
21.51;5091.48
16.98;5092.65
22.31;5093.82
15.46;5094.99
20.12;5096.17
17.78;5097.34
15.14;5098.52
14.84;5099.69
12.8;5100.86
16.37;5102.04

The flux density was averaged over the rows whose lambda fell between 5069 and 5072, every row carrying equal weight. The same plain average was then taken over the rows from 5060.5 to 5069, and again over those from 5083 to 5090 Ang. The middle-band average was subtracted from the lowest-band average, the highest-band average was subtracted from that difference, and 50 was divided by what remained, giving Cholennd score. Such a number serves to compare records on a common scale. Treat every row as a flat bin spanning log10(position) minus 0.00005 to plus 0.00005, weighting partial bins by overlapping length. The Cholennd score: -3.0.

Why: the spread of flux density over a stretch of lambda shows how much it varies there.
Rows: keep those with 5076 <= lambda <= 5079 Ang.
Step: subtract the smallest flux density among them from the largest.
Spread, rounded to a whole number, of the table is 4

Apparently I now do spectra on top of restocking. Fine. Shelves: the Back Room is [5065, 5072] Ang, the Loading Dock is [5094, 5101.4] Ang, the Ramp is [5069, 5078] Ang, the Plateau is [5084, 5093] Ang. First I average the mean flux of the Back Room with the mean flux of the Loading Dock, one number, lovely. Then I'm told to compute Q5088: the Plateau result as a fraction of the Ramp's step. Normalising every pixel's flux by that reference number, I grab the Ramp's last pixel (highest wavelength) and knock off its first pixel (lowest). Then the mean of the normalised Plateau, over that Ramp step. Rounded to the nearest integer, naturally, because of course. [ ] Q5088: -16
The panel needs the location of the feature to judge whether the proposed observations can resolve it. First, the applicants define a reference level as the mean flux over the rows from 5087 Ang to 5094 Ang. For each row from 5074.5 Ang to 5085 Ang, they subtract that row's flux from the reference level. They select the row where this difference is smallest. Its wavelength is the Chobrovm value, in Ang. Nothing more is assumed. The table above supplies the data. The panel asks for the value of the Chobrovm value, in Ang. 5082.11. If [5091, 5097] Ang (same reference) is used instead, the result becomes 5093.82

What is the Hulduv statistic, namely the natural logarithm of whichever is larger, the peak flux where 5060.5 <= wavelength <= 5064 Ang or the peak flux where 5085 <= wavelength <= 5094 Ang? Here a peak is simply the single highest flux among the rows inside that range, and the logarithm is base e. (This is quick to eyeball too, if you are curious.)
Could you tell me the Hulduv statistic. 3.12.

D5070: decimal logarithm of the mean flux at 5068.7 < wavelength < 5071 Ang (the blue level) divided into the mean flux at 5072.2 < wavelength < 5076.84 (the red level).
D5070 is 0.03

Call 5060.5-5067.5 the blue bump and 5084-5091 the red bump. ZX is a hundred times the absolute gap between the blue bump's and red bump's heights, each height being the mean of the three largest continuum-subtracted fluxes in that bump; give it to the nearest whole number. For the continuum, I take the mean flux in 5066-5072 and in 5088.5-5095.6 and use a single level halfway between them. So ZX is 120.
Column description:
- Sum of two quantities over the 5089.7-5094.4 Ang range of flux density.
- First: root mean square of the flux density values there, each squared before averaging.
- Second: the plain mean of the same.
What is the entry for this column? 41.9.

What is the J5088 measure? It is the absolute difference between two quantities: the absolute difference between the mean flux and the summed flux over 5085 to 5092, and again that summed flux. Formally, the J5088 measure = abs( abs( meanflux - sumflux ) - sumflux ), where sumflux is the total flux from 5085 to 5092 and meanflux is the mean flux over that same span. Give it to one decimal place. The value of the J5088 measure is 19.9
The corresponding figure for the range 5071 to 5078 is 16.2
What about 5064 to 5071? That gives 17.1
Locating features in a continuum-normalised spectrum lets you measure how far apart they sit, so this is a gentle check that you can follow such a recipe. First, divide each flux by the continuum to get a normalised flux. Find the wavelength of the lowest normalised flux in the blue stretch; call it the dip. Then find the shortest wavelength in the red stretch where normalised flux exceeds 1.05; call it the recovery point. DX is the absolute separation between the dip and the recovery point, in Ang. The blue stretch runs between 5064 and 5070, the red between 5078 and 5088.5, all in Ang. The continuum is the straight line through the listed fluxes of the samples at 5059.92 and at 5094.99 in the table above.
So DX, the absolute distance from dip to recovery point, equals 10.5 Ang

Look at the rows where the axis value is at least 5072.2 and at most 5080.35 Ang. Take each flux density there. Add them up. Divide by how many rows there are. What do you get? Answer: 16.8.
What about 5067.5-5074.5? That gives 15.8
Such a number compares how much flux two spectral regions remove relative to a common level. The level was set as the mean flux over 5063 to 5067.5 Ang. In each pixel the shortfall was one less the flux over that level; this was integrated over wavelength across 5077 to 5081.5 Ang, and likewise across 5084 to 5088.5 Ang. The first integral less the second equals 0.2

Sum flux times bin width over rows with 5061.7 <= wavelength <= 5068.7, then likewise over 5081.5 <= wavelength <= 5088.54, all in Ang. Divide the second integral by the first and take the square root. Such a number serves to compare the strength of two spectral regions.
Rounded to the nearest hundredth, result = 1.06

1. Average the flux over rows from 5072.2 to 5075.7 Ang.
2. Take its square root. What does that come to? 3.9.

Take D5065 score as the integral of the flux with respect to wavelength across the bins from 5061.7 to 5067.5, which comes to 100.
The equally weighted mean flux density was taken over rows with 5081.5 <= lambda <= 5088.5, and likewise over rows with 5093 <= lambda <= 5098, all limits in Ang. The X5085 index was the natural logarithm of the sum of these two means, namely 3.64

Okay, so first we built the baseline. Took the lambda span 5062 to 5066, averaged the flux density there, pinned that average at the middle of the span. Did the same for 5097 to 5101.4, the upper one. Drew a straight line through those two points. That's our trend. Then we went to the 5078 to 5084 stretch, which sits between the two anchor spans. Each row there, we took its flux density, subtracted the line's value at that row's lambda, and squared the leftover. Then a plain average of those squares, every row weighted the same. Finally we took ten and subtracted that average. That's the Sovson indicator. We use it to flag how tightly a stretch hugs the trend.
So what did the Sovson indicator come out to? -6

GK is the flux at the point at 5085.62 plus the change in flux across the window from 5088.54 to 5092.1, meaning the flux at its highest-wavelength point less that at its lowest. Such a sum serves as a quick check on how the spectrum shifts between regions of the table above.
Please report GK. 20.1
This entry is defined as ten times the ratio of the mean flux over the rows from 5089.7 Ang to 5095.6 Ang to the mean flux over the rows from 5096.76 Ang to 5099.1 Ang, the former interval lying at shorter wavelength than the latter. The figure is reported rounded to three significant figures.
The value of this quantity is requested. 12.0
